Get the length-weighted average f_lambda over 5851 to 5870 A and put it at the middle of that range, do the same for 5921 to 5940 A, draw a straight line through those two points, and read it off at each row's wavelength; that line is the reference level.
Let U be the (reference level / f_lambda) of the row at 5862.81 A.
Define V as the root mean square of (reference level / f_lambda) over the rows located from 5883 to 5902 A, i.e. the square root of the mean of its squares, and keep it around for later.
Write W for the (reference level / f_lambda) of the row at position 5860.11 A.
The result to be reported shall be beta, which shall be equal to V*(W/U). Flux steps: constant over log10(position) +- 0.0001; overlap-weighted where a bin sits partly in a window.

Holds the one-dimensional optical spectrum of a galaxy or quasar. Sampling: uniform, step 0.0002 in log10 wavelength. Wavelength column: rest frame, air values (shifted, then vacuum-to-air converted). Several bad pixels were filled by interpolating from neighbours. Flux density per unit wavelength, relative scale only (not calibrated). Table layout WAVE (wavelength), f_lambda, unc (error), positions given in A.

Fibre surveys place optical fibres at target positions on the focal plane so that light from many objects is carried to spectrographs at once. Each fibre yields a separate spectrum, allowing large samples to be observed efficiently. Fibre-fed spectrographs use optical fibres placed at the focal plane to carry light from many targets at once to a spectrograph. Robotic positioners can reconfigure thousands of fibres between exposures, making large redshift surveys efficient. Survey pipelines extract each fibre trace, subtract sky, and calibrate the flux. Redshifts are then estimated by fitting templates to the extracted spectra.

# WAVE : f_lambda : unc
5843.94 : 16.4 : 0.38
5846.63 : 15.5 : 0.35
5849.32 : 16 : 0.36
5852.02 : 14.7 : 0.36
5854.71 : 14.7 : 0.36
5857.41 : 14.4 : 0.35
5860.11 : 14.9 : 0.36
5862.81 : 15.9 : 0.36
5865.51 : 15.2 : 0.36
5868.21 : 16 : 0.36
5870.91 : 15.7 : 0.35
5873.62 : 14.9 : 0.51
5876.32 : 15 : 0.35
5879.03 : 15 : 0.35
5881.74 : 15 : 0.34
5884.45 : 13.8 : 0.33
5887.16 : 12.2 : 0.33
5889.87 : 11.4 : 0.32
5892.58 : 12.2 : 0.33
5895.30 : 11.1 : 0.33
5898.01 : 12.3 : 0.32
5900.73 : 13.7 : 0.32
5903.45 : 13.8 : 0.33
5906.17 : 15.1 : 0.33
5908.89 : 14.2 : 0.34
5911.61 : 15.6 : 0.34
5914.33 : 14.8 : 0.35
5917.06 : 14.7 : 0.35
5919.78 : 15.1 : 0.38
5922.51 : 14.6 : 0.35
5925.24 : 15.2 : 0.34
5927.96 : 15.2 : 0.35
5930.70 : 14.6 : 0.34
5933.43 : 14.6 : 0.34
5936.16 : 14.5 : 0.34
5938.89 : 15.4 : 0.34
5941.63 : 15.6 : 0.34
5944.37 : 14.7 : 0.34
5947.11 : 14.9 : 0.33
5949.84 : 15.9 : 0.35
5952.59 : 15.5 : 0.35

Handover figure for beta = 1.31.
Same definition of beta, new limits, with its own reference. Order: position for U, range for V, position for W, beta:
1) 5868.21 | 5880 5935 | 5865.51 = 1.15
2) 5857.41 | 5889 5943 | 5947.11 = 1.01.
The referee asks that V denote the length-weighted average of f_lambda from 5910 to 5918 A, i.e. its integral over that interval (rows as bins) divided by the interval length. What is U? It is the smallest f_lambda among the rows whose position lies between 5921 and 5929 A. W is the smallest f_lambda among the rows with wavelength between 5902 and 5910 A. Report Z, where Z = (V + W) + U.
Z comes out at 43.4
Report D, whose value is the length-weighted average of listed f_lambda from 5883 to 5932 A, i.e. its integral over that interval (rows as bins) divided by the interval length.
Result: 13.9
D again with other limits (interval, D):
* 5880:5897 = 12.7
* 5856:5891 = 14.6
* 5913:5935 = 14.8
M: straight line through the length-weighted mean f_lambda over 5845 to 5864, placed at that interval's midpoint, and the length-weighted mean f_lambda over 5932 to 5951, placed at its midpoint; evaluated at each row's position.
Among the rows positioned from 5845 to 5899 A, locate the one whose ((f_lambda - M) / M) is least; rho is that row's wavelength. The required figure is 5895.30 A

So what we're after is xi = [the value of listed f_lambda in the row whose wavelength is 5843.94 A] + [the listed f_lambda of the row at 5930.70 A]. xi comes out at 31.0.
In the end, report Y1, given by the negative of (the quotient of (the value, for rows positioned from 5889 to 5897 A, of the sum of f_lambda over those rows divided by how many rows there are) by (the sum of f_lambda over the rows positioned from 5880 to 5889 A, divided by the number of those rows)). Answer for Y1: -0.8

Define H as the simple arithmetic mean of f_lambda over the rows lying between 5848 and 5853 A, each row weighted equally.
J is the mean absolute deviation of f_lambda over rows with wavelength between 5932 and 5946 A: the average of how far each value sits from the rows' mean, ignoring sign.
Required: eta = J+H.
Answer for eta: 15.8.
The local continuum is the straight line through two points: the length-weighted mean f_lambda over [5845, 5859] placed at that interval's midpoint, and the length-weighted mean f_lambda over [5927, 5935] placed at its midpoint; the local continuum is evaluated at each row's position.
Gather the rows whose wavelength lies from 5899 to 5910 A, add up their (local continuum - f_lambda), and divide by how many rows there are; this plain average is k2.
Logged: 0.7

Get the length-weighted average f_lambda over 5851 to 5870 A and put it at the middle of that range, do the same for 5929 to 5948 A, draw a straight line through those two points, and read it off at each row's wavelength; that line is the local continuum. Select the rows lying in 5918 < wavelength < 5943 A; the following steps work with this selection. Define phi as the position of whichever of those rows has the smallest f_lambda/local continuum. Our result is 5936.16 A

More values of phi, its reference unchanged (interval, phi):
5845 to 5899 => 5895.30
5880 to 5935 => 5895.30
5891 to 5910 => 5895.30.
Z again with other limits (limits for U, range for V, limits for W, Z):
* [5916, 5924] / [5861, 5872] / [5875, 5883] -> 45.3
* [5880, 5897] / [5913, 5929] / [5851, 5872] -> 40.4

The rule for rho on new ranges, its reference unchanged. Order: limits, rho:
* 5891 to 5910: 5895.30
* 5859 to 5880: 5860.11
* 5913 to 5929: 5922.51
